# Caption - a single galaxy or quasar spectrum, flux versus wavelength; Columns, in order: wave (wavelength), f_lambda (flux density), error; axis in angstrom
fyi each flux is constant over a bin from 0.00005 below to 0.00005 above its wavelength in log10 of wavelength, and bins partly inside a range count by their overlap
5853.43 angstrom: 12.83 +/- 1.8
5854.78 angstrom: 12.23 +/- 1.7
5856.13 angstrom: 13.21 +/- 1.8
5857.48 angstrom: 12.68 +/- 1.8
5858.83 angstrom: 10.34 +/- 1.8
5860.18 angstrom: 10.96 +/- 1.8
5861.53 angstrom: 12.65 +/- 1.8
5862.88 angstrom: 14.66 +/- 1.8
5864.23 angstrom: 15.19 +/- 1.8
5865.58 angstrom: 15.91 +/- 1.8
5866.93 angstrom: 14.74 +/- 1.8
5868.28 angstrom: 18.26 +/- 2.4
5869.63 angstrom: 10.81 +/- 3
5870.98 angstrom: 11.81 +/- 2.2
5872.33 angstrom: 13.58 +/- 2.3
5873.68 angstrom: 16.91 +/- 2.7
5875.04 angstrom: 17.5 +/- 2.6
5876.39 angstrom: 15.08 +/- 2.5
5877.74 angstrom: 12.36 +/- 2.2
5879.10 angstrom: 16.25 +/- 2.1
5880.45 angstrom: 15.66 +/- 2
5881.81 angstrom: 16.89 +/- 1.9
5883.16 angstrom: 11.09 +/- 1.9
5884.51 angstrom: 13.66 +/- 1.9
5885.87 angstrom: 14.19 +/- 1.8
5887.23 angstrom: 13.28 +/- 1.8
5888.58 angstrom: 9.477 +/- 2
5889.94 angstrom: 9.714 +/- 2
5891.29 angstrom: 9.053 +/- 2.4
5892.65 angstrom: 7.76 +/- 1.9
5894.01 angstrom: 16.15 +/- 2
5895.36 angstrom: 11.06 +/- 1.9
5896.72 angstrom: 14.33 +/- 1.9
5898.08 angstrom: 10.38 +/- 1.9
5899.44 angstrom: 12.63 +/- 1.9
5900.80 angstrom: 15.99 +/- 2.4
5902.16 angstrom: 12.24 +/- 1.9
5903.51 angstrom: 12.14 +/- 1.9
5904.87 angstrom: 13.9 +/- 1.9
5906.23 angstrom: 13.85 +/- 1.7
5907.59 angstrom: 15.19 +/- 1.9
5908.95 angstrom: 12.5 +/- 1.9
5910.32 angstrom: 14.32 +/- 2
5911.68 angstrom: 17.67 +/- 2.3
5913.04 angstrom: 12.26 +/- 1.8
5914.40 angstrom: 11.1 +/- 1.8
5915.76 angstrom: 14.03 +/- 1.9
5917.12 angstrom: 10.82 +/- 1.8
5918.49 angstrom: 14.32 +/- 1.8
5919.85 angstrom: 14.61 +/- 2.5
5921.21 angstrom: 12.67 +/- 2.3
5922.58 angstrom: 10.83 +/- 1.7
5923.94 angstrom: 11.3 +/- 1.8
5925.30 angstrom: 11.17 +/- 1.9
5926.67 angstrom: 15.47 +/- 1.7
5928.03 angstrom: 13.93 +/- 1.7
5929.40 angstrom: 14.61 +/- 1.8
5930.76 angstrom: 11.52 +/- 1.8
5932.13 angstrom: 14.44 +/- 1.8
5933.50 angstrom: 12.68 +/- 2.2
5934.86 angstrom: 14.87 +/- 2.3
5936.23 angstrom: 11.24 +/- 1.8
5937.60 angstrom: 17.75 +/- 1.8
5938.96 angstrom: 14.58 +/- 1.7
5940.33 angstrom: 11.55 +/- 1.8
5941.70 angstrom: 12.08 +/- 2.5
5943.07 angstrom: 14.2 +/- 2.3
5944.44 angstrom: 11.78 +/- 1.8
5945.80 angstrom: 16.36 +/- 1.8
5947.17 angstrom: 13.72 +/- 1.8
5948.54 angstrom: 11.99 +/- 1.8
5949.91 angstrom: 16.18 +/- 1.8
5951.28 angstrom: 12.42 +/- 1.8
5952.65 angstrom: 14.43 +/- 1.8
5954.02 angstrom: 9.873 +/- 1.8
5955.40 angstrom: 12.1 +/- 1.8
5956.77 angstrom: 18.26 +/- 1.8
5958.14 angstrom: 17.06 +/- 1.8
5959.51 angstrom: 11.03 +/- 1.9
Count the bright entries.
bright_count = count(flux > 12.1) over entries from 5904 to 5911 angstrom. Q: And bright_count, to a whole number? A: 5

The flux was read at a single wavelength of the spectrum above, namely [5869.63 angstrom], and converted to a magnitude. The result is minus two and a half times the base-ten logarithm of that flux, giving -2.58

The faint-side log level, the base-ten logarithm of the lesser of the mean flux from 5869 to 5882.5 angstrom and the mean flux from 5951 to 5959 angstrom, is 1.15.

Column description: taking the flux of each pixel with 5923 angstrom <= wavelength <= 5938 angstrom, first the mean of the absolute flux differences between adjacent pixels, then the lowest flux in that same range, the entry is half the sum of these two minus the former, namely 4.2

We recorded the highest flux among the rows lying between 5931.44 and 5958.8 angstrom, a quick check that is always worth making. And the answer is 18.26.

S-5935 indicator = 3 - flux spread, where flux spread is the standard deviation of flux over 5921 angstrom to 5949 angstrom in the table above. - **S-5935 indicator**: 1.1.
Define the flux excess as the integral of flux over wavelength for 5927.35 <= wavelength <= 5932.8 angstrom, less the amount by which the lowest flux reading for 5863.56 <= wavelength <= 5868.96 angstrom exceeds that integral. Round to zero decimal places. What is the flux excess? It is 134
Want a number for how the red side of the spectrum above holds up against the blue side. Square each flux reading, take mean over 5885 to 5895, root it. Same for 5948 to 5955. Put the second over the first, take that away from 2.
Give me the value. 0.88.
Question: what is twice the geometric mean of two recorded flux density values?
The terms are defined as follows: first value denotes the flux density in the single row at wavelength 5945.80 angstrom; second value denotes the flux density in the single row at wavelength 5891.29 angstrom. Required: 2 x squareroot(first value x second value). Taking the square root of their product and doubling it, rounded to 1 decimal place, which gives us 24.3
